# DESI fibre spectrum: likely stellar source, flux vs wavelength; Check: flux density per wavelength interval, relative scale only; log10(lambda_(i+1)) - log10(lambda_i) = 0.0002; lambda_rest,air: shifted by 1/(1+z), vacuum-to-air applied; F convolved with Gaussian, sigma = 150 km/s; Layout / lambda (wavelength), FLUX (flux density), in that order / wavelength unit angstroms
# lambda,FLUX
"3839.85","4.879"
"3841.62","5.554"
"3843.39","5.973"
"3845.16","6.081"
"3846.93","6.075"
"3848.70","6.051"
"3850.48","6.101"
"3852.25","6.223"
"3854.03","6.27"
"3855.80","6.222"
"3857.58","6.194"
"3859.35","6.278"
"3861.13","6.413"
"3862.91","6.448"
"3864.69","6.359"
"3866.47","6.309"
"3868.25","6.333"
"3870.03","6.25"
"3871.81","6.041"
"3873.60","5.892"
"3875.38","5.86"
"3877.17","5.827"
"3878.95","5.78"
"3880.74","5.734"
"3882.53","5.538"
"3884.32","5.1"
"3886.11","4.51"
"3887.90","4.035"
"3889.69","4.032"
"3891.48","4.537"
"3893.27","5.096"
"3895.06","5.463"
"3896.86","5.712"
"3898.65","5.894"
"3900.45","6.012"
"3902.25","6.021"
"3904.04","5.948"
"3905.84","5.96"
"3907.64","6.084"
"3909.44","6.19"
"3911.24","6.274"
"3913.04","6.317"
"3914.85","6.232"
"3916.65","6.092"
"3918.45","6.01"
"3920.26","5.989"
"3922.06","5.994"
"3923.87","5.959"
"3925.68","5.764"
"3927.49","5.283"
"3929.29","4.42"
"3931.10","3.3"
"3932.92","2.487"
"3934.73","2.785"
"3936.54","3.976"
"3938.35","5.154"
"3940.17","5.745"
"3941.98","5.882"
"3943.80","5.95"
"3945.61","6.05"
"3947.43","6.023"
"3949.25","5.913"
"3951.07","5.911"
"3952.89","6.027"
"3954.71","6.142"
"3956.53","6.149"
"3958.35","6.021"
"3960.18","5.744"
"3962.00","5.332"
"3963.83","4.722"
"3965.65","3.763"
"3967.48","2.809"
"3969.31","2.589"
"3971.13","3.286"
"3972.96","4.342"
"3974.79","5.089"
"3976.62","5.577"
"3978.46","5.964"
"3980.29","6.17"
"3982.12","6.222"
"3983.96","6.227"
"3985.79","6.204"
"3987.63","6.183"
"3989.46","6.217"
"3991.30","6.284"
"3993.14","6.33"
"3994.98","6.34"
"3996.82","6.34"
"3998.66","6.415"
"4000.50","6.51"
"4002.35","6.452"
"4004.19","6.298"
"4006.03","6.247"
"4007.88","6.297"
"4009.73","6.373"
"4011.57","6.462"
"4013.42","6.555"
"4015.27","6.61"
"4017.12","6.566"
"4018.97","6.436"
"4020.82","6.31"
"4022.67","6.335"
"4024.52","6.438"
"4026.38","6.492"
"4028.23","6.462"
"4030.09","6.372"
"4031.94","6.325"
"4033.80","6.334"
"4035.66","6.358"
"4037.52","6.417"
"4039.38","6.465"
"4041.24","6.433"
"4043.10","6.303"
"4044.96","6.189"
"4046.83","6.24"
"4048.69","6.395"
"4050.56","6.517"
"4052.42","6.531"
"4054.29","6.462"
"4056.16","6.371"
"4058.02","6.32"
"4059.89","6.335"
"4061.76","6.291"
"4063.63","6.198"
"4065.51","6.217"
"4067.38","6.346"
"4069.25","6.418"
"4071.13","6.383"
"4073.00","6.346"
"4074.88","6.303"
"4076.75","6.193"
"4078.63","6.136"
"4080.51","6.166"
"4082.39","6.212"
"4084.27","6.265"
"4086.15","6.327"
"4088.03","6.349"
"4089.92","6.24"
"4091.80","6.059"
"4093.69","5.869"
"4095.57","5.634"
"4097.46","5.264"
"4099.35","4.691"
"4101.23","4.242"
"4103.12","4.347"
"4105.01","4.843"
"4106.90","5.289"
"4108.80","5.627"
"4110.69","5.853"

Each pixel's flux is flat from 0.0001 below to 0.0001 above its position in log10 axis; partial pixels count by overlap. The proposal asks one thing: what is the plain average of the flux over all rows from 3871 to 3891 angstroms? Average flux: 5.3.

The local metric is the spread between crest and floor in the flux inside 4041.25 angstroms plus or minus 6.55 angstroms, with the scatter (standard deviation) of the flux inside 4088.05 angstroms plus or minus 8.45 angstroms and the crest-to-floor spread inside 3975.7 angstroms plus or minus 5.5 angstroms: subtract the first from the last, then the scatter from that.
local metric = 2.4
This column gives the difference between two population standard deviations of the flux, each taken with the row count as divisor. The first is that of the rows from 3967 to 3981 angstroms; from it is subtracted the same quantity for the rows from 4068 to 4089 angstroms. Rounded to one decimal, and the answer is 1.3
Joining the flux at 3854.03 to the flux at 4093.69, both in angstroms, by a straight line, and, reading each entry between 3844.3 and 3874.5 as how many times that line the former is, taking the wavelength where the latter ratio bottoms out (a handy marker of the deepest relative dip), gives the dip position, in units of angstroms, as 3873.60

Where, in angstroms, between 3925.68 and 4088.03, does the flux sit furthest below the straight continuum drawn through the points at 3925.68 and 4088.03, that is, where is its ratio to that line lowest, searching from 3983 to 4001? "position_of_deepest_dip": 3987.63 angstroms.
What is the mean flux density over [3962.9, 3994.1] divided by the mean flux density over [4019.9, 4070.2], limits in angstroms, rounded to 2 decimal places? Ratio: 0.81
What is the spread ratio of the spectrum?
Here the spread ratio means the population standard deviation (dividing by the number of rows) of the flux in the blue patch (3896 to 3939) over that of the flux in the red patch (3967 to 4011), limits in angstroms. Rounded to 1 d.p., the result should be 1.0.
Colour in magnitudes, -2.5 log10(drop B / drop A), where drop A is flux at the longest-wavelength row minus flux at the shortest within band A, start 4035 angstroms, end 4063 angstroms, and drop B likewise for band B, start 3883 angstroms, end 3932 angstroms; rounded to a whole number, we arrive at -4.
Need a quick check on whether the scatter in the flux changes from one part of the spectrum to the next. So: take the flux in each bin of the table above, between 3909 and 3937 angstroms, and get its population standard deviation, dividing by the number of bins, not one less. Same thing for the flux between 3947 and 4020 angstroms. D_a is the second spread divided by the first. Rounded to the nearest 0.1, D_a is 0.8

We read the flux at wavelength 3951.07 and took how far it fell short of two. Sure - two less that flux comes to -3.9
